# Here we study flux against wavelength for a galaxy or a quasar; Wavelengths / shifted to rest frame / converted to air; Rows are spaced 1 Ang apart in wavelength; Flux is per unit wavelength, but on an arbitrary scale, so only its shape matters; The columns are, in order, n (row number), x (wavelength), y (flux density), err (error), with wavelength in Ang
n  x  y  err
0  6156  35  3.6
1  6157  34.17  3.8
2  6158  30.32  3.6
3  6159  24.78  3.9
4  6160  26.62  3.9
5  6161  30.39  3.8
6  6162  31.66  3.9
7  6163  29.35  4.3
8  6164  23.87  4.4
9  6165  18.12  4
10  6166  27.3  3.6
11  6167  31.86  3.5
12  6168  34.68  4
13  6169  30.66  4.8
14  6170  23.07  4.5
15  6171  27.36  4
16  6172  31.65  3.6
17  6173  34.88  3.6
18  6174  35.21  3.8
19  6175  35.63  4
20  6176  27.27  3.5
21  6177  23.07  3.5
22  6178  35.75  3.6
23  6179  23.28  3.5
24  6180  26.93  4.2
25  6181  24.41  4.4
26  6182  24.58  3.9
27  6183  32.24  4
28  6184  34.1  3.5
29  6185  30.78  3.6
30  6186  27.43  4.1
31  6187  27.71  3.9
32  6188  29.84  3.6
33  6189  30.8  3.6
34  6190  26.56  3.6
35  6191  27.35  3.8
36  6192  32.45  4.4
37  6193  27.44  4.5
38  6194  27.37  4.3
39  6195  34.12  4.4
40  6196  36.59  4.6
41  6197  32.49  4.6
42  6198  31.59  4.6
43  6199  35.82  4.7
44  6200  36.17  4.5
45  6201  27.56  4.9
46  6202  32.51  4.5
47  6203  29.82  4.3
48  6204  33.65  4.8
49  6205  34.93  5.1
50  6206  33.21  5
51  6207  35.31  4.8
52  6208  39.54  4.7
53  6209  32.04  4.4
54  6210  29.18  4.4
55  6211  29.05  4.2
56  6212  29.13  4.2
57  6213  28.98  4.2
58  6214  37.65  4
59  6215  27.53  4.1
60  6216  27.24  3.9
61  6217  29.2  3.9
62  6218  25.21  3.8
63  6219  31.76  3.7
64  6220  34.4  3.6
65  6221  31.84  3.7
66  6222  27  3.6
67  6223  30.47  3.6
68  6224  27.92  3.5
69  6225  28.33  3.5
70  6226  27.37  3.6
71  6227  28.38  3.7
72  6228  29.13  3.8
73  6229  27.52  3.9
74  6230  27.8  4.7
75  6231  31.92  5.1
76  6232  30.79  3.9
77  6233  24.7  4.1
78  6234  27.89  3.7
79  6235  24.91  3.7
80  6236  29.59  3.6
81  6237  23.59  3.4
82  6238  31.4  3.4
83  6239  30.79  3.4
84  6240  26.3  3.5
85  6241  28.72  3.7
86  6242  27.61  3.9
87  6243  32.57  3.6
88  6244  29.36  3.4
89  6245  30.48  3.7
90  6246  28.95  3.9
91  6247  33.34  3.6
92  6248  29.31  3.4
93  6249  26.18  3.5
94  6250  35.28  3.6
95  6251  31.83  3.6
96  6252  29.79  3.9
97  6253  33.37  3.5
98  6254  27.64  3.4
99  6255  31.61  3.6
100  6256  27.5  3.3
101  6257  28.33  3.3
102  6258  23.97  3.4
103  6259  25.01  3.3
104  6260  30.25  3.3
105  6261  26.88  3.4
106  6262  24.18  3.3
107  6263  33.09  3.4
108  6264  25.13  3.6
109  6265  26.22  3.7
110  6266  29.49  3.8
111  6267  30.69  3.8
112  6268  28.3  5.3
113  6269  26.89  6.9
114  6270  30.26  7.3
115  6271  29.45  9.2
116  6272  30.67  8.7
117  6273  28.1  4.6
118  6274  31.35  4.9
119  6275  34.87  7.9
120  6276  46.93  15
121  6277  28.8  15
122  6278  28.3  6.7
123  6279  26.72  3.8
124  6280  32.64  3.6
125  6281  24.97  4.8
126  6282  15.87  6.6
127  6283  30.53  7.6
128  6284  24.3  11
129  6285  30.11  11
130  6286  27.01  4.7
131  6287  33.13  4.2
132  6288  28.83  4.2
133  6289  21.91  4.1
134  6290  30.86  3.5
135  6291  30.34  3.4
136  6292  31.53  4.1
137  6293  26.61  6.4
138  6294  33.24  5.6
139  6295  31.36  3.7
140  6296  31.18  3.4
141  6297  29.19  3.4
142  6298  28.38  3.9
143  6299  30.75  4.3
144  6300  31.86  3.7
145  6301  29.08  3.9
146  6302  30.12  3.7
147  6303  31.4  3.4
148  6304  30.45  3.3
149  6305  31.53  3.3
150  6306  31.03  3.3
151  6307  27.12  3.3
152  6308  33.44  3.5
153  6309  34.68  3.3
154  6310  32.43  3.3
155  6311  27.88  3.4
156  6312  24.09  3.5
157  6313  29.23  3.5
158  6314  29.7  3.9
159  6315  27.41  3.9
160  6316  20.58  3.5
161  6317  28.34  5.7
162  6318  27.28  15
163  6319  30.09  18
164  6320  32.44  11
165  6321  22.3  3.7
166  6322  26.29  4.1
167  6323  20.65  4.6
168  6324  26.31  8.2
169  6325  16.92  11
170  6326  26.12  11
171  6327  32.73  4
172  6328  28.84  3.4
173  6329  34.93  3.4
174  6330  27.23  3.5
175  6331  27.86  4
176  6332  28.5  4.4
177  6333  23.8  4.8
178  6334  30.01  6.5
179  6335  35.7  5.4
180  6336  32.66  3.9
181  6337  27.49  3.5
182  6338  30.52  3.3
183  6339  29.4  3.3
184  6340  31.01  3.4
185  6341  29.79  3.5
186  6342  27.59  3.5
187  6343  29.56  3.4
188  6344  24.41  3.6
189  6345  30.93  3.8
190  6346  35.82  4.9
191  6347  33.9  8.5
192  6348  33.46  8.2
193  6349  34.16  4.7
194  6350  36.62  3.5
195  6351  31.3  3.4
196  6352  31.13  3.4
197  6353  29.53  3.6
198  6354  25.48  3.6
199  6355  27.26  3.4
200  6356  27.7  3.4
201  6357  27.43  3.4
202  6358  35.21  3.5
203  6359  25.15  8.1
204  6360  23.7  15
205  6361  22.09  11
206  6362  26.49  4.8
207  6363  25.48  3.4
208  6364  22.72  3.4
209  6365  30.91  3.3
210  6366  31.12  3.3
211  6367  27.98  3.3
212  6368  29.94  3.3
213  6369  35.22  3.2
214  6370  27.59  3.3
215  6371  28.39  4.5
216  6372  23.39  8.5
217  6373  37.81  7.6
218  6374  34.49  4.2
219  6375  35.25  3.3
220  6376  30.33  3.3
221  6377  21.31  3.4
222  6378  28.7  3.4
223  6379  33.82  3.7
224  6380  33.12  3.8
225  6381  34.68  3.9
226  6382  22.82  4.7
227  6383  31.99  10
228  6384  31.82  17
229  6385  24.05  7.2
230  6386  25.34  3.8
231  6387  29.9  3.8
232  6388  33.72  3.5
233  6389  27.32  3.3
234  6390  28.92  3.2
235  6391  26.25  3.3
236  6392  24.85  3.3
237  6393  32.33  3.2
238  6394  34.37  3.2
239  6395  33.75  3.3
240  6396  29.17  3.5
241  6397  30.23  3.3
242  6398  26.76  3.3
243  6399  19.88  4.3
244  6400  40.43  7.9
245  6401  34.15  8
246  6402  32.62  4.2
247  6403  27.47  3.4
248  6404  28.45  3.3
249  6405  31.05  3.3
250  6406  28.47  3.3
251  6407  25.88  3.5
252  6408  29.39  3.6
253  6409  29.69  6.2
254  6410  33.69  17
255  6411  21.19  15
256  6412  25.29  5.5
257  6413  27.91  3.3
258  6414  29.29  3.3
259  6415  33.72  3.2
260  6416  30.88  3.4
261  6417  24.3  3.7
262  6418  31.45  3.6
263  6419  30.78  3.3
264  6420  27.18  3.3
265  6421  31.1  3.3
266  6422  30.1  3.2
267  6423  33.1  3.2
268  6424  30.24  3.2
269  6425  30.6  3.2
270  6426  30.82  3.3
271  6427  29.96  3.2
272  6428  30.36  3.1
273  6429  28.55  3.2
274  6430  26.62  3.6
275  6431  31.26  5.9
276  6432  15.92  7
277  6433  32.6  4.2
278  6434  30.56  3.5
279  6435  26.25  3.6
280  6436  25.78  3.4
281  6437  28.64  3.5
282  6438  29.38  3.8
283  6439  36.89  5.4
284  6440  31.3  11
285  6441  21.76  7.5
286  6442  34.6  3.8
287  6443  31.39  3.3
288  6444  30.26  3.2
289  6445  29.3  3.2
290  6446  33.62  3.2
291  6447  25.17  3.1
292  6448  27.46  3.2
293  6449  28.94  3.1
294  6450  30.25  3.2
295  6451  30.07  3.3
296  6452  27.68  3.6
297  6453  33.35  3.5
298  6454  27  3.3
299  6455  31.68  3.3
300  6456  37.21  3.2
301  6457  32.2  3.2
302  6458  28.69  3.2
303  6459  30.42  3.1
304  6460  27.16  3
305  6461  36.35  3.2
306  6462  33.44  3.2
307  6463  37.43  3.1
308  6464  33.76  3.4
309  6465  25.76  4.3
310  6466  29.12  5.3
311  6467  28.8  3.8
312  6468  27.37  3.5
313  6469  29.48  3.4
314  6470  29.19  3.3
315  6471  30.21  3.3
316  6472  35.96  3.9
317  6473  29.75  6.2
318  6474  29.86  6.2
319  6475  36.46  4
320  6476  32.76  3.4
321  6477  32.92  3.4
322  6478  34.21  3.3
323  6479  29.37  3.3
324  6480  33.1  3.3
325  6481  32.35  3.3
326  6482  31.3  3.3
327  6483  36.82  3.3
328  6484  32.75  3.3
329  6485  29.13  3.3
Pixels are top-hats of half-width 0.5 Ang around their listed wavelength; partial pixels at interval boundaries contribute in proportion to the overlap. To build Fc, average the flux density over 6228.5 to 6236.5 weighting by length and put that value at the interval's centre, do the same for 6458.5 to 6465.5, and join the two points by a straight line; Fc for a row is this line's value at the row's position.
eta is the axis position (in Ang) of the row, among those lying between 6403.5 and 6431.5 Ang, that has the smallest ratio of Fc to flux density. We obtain 6410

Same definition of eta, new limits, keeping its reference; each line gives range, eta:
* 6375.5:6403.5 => 6400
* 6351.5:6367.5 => 6358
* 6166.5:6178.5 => 6178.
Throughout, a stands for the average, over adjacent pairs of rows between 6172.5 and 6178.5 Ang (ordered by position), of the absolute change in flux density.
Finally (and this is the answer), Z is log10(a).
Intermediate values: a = 5.2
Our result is 0.72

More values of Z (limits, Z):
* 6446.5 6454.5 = 0.45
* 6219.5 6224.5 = 0.53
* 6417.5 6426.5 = 0.29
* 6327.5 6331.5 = 0.68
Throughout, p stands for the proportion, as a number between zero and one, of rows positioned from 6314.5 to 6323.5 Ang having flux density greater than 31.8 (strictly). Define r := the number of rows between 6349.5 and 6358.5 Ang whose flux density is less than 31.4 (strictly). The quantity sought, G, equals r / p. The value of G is 63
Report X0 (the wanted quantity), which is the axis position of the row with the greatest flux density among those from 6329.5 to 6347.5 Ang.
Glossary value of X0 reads 6346 Ang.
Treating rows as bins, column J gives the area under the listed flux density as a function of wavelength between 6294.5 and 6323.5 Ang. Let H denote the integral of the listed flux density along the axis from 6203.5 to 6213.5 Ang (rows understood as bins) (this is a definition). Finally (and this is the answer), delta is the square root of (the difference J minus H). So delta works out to 23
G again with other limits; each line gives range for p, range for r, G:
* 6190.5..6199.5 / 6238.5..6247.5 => 13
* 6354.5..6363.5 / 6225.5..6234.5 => 72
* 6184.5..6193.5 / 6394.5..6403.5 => 45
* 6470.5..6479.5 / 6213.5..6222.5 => 9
